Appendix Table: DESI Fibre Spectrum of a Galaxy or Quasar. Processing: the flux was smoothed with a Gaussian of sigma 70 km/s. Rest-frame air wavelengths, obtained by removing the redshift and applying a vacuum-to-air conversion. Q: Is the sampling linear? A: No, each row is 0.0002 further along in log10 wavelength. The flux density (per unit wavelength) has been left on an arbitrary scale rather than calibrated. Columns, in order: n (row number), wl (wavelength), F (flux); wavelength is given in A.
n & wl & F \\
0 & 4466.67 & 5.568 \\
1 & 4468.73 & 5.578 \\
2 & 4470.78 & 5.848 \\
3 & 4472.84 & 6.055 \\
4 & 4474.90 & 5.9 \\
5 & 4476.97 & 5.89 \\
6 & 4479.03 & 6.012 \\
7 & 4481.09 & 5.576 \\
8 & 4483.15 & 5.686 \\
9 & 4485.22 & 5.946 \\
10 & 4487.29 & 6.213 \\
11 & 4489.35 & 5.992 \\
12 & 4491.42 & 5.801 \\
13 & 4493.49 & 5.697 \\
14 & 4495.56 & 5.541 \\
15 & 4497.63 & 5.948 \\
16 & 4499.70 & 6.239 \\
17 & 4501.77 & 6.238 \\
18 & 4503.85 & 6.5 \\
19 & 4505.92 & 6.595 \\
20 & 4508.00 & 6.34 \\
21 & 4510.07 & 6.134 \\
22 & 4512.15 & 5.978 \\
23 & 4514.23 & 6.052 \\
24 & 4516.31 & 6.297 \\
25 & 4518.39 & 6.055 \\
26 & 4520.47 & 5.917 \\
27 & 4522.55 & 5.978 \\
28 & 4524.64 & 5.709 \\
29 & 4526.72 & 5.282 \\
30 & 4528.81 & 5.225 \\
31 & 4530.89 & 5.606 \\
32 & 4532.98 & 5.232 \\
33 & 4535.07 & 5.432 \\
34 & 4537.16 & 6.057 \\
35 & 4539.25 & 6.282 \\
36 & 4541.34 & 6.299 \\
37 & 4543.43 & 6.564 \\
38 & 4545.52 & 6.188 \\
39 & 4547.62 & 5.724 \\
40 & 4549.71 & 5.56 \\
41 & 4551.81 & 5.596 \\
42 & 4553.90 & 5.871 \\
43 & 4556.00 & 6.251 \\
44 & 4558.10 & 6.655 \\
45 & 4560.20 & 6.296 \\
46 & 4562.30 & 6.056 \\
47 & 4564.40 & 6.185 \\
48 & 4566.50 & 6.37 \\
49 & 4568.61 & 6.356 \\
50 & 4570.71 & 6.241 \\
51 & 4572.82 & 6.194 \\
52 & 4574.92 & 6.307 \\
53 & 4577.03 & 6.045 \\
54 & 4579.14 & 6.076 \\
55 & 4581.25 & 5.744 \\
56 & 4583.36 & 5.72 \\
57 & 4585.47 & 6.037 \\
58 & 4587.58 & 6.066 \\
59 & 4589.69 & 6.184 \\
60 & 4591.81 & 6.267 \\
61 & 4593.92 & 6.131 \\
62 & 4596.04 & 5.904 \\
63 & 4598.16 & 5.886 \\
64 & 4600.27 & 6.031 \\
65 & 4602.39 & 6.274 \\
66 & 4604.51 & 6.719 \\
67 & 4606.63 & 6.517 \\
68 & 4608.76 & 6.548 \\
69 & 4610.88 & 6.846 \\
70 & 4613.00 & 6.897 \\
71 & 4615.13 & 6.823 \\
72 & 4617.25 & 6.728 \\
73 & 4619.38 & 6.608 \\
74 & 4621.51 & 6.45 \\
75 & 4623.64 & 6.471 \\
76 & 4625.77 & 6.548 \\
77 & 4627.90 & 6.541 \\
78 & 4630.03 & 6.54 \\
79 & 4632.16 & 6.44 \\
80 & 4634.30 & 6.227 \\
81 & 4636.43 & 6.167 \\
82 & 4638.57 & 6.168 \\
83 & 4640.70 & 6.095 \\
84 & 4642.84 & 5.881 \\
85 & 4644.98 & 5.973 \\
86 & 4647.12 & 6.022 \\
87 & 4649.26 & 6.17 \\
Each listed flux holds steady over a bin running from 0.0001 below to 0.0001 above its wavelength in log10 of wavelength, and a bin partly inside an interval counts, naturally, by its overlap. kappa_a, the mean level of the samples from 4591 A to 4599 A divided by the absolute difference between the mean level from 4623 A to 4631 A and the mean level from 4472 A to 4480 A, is 11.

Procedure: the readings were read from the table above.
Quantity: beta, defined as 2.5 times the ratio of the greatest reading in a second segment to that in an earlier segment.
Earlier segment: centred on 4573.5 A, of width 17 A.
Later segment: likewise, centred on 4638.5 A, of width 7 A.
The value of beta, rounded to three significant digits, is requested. 2.42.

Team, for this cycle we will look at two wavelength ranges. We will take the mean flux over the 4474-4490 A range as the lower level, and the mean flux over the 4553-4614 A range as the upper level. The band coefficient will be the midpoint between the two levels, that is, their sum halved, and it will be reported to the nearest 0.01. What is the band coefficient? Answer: 6.07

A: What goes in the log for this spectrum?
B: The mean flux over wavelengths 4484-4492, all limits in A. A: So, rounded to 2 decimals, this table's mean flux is 5.99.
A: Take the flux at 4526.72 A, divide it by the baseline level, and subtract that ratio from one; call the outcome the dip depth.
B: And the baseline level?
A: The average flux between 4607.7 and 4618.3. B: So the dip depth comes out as 0.220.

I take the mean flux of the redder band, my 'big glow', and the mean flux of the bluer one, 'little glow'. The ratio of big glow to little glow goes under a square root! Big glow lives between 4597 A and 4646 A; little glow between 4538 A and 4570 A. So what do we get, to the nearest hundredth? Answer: 1.02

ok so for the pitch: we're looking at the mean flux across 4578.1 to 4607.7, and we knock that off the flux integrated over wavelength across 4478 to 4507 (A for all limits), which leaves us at 168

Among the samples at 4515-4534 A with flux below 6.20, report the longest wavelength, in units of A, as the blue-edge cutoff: 4532.98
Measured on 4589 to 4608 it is 4600.27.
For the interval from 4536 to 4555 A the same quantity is 4553.90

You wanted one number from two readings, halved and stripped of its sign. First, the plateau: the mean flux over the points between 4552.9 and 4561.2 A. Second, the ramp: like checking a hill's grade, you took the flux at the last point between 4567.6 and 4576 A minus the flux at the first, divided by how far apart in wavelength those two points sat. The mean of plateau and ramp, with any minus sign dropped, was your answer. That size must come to 3.13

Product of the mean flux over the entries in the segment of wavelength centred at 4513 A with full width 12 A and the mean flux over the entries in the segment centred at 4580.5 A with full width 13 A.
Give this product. 36.8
